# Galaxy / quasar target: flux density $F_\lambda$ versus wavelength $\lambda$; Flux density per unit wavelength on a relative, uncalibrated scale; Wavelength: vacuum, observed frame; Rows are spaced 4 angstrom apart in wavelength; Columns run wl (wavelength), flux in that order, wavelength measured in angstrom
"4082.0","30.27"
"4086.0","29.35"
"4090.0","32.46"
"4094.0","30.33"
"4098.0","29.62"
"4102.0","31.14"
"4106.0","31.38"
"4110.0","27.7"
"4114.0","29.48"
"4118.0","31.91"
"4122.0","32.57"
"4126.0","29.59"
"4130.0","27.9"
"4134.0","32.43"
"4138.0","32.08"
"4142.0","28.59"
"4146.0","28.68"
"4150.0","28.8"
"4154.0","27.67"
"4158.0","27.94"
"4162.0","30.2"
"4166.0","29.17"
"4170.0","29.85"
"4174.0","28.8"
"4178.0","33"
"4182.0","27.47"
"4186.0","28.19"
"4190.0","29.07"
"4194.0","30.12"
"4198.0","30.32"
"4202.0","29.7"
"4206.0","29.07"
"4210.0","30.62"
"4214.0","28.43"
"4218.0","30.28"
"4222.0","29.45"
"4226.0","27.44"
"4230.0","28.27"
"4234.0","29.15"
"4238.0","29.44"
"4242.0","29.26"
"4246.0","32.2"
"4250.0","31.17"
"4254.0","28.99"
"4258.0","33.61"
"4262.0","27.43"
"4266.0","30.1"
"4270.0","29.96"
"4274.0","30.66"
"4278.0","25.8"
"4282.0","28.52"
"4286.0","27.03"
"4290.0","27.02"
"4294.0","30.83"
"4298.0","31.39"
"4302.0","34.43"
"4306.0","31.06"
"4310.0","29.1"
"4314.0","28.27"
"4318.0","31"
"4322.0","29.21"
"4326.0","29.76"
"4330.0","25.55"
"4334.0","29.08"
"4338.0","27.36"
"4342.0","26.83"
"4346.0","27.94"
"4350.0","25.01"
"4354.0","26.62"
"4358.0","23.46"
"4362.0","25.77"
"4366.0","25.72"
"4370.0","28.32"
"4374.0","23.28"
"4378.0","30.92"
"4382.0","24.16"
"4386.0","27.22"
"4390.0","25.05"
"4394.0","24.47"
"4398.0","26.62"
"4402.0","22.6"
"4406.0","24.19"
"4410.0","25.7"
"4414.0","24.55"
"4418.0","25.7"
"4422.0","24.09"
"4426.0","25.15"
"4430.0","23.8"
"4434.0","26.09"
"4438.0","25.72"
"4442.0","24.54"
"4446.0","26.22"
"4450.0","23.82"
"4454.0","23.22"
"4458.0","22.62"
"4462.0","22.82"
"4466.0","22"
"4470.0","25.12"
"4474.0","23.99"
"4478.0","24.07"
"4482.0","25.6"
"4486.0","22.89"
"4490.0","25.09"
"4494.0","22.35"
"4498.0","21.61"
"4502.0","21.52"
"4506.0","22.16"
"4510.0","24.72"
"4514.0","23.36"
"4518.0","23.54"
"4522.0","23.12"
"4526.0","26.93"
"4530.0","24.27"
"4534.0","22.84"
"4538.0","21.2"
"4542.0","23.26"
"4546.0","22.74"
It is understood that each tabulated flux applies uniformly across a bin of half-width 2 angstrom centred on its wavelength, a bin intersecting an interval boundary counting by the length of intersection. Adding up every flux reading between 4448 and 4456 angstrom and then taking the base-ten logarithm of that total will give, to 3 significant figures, 1.67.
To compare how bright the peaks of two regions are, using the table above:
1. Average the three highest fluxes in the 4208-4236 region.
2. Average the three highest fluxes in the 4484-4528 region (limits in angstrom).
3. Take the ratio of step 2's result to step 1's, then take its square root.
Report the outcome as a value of 0.922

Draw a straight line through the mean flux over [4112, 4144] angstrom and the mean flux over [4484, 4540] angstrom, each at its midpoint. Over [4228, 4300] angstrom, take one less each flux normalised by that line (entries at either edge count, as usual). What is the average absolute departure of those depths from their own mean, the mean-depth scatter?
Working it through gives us 0.059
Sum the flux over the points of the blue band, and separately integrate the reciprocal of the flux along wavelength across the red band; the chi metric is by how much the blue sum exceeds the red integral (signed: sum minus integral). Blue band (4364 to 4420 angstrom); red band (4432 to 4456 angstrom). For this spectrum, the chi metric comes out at 358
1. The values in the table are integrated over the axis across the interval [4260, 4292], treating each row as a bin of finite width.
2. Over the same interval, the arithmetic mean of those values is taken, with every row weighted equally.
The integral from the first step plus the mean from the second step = 934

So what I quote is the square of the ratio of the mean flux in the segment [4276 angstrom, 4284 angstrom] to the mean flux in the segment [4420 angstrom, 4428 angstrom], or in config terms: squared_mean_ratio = 1.22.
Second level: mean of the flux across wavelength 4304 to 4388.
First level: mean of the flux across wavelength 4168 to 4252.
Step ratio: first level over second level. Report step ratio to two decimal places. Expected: 1.08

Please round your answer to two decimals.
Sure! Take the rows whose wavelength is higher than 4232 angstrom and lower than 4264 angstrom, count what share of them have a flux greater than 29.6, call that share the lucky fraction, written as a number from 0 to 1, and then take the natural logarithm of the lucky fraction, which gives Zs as -0.98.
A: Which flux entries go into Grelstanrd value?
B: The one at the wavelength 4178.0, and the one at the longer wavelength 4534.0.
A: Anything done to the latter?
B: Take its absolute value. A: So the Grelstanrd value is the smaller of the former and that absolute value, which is 22.8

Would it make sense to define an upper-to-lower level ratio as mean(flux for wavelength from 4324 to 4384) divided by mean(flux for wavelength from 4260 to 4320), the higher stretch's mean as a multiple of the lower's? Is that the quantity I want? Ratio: 0.90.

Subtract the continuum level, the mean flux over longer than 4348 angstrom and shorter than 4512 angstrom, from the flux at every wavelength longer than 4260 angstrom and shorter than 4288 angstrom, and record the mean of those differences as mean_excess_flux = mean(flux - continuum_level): 4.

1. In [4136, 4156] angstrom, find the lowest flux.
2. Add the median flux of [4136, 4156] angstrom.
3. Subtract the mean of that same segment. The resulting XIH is 27.2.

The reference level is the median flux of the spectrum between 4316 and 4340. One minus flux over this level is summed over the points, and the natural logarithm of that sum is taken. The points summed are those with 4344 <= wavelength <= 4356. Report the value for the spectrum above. -1.3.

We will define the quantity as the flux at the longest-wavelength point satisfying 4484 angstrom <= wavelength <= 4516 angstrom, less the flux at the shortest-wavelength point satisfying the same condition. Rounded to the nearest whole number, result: 0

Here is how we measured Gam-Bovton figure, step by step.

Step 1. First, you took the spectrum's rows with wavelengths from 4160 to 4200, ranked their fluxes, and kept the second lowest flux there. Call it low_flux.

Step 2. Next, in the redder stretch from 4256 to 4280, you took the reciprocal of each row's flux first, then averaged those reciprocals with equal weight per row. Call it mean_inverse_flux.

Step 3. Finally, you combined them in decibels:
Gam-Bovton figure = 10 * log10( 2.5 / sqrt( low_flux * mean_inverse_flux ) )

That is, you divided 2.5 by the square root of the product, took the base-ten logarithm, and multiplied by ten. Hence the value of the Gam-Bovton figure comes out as 4.07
